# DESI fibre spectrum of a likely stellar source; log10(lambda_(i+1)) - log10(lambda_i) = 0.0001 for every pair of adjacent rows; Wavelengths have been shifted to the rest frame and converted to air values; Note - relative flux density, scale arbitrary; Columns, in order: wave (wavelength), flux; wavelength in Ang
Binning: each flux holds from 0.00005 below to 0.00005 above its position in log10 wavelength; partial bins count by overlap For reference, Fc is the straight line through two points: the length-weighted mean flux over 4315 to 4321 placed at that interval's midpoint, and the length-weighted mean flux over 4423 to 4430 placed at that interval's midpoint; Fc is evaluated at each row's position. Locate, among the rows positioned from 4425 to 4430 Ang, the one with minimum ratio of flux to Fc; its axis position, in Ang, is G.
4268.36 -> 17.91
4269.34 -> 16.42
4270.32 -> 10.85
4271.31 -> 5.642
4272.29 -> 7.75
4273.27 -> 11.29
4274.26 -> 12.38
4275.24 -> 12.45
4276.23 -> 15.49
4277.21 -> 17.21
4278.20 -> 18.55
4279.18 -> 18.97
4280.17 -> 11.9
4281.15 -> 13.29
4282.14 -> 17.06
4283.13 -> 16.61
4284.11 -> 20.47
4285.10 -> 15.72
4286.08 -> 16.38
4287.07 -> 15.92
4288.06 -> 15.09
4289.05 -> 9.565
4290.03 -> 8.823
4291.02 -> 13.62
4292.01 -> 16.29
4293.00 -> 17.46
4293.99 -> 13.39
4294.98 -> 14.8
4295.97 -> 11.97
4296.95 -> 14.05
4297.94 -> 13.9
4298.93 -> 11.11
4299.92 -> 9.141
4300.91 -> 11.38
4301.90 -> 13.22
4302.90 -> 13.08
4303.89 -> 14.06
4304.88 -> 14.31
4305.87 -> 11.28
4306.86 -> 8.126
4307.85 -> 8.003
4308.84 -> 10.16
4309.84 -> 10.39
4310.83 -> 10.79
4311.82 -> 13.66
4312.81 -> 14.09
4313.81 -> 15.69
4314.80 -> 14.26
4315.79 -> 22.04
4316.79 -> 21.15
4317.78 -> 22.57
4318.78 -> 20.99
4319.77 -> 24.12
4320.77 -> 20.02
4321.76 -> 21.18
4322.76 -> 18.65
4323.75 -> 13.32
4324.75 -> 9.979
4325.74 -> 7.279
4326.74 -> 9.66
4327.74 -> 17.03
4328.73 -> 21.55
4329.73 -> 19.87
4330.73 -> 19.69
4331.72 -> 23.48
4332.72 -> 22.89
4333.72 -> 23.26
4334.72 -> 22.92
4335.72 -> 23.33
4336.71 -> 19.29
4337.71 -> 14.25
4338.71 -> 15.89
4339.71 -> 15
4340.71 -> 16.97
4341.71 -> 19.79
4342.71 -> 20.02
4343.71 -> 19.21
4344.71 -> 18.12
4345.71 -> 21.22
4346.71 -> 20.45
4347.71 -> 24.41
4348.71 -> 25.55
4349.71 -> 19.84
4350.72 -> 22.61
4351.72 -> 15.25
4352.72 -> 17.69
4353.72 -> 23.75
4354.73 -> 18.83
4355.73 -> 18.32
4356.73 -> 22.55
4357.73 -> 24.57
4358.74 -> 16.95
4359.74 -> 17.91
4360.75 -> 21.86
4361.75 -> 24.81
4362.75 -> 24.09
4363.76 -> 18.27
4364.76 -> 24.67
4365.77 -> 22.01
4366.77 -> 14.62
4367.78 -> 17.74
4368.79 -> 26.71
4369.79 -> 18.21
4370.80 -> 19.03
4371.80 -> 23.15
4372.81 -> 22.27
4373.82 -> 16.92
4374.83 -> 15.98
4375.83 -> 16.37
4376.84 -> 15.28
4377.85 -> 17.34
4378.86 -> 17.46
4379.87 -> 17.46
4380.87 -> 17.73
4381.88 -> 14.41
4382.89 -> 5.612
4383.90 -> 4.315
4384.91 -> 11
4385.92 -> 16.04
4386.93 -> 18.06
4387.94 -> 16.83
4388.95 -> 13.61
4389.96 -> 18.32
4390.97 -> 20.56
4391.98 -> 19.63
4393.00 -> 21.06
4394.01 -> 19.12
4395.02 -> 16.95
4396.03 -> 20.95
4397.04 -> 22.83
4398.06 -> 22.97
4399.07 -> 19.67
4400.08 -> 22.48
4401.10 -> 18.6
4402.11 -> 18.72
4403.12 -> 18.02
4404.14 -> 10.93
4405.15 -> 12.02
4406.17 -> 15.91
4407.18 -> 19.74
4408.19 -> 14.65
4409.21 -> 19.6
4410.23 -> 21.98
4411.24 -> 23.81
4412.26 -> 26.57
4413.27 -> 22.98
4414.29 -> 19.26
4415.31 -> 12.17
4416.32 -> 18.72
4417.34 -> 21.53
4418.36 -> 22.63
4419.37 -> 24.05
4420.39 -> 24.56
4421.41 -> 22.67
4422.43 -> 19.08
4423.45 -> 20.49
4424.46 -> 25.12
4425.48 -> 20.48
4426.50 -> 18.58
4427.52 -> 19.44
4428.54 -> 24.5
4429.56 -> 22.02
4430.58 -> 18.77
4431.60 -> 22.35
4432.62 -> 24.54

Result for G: 4426.50 Ang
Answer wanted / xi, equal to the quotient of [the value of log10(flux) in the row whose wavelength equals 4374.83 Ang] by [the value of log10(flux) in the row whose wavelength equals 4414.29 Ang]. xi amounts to 0.94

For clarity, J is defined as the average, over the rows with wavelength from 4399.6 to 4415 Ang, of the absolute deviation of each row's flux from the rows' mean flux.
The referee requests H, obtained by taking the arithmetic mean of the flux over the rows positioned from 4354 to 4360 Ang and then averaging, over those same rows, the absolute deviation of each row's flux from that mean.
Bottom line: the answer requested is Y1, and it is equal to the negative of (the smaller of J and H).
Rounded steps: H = 2.5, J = 3.2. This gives -2.5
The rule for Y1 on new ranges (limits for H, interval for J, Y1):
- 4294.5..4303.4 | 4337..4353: -1.4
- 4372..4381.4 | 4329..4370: -1.2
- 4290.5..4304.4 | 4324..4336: -1.5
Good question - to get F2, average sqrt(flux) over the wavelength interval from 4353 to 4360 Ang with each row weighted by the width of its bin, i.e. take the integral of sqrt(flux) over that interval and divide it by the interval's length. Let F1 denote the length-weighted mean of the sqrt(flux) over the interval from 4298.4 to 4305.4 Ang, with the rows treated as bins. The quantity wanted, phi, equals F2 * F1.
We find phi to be 15.8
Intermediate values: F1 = 3.50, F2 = 4.51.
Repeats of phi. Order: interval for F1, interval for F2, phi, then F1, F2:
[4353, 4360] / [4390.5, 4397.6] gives 20.2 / 4.51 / 4.48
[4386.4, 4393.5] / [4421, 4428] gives 19.4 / 4.26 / 4.56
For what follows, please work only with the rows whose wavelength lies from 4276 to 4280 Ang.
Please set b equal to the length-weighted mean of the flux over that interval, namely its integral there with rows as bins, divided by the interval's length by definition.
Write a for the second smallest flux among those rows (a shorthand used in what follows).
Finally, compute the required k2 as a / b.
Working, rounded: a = 17.21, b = 17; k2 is 1.00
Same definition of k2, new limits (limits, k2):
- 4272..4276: 0.99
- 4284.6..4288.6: 1.00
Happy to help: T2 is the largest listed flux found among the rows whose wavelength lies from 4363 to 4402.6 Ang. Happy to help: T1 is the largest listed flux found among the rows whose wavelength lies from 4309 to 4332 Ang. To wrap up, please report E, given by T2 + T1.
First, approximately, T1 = 24.12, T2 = 26.71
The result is 50.8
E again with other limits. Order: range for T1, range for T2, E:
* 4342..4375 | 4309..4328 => 50.8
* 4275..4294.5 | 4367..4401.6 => 47.2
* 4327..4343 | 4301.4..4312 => 37.8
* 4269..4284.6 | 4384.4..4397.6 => 43.3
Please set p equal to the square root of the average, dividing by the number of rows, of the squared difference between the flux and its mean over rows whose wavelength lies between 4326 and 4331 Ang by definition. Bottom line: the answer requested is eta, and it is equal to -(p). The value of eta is -4.2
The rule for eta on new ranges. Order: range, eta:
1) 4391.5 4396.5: -1.5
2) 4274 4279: -2.5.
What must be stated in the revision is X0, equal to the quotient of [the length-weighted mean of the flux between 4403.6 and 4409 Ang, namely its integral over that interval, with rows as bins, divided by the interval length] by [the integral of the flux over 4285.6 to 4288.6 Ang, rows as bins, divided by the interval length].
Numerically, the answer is 0.95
